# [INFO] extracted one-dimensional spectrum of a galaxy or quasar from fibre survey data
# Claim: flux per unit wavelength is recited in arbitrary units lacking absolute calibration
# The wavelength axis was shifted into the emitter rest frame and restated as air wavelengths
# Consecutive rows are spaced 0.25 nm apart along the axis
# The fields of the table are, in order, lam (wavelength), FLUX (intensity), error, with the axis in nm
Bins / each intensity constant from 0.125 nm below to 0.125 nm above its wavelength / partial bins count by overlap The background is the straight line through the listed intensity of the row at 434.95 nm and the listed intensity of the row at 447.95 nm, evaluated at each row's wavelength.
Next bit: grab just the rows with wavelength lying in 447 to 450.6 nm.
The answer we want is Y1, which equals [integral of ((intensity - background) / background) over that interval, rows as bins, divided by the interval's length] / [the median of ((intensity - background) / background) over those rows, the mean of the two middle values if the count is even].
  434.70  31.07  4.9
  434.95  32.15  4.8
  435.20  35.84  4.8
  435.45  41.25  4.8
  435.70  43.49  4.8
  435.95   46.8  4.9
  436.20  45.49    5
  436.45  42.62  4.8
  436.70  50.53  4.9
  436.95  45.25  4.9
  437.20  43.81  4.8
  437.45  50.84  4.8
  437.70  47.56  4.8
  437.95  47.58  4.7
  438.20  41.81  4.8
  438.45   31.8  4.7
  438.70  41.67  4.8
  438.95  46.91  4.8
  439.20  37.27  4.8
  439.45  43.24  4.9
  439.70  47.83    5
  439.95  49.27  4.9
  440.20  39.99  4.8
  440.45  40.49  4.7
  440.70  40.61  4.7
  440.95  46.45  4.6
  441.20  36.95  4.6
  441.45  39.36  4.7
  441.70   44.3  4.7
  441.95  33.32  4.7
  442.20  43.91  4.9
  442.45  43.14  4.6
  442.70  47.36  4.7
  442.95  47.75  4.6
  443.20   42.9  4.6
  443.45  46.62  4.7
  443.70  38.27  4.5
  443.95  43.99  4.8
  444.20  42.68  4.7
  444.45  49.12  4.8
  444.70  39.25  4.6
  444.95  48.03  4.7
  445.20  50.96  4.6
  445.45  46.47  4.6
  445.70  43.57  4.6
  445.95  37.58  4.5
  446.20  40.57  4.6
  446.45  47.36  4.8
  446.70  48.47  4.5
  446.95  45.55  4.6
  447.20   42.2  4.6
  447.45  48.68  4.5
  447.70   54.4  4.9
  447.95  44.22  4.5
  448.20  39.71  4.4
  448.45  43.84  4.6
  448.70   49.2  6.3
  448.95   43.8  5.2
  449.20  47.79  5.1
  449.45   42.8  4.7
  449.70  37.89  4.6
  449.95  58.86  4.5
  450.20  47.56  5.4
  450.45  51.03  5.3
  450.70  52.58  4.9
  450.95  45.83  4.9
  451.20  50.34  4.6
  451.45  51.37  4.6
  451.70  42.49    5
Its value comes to 2.60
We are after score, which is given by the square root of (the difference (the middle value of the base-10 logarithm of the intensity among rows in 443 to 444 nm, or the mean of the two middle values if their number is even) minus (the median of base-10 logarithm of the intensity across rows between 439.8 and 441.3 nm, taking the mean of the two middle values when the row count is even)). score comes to 0.17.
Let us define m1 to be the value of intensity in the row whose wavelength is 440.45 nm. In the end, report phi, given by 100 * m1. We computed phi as 4049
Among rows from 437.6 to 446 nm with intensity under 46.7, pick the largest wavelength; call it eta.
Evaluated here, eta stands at 445.95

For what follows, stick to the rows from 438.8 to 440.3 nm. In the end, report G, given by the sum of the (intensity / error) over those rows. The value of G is 54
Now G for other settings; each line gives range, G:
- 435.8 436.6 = 28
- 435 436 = 35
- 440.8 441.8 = 36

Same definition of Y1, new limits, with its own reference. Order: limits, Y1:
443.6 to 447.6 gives 0.90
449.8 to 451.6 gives 1.05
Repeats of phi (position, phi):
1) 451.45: 5137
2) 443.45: 4662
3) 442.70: 4736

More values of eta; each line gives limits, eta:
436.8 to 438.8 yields 438.70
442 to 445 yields 444.70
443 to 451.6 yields 450.95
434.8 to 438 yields 437.20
